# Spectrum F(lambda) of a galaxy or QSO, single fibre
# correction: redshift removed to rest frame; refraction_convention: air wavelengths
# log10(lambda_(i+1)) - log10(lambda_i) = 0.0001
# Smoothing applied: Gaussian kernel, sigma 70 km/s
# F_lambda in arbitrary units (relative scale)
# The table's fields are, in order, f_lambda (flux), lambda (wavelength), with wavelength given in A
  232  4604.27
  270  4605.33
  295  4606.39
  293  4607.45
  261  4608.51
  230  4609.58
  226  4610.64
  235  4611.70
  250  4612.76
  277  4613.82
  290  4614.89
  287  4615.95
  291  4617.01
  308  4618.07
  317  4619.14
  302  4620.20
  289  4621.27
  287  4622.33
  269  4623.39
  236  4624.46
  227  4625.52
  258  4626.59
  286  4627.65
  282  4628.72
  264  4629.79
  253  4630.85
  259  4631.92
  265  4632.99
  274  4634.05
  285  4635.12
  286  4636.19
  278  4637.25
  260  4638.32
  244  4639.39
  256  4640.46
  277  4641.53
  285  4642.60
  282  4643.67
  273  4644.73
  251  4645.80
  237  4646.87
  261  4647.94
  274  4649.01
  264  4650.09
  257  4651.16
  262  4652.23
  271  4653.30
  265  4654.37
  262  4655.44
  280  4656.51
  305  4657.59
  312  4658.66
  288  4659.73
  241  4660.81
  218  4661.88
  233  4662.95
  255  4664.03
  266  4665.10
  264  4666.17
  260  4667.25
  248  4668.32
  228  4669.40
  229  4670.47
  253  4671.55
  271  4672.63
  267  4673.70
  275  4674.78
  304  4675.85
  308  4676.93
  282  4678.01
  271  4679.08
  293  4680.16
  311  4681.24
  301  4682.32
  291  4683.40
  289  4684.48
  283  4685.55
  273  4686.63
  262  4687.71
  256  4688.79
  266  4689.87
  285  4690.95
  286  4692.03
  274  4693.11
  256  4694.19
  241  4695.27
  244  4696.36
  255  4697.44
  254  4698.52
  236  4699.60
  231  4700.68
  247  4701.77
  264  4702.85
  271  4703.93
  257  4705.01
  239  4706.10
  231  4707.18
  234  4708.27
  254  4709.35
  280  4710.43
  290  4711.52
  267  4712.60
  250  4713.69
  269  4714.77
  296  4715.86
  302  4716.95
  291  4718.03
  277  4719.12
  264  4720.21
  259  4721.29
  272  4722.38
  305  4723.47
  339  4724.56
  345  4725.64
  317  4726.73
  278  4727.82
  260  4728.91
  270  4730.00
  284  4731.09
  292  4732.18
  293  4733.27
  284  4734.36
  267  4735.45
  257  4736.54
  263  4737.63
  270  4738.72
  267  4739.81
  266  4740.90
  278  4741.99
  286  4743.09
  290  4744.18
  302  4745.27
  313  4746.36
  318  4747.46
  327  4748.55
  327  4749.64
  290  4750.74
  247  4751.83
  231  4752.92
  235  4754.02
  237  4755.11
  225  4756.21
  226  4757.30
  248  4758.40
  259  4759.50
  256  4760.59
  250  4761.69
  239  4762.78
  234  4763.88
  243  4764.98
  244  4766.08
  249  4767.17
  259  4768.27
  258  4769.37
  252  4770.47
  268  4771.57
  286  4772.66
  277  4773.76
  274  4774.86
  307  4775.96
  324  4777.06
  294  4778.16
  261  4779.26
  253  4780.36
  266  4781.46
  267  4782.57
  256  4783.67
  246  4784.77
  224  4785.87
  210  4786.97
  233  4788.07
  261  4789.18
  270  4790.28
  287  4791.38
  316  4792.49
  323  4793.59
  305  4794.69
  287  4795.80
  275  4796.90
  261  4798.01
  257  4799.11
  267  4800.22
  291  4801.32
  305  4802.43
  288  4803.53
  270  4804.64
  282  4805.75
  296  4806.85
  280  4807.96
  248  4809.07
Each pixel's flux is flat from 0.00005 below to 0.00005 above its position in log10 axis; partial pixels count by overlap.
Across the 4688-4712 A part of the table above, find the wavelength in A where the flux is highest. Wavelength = 4711.52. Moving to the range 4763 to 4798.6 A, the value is 4777.06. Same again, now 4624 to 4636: 4627.65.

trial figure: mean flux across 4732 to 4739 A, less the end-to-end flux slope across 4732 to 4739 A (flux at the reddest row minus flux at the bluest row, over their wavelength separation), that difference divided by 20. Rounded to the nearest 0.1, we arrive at 13.9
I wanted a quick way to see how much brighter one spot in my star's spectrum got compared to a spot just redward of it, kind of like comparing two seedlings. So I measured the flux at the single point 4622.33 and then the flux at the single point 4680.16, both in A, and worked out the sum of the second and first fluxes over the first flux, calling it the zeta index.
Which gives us 2.02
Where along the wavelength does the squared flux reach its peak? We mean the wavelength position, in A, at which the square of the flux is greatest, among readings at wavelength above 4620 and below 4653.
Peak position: 4620.20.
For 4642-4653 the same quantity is 4642.60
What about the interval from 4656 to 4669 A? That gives 4658.66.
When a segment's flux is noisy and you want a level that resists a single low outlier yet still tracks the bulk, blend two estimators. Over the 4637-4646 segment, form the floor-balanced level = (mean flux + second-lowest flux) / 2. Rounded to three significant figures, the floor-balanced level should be 259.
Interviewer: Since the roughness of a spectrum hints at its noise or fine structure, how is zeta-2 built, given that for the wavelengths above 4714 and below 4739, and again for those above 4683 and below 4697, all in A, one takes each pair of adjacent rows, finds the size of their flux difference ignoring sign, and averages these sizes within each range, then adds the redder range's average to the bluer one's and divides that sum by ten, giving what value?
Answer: 2.4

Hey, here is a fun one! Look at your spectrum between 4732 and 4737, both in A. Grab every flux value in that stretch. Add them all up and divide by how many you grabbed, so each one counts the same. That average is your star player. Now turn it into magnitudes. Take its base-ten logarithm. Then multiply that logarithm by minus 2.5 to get -6.11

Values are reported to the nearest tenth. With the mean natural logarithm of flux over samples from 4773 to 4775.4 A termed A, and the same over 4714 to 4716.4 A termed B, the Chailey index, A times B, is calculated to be 31.7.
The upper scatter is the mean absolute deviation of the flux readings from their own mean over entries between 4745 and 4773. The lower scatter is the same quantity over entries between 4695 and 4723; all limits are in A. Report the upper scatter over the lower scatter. 1.53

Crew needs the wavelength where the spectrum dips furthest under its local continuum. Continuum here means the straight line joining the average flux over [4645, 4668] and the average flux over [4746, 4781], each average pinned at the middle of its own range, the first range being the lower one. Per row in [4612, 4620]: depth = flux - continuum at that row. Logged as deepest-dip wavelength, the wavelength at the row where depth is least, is 4612.76 A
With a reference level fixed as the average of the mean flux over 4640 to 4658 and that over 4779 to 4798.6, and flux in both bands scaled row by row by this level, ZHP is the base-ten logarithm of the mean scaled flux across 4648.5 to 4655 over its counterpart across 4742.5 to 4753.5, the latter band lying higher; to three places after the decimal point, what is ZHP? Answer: -0.043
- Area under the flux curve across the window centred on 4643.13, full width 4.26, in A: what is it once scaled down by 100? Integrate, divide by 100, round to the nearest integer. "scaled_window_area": 12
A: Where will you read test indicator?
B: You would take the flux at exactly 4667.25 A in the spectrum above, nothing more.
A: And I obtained 260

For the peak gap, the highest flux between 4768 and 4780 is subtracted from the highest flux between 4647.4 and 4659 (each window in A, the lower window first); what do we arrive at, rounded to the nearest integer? -12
